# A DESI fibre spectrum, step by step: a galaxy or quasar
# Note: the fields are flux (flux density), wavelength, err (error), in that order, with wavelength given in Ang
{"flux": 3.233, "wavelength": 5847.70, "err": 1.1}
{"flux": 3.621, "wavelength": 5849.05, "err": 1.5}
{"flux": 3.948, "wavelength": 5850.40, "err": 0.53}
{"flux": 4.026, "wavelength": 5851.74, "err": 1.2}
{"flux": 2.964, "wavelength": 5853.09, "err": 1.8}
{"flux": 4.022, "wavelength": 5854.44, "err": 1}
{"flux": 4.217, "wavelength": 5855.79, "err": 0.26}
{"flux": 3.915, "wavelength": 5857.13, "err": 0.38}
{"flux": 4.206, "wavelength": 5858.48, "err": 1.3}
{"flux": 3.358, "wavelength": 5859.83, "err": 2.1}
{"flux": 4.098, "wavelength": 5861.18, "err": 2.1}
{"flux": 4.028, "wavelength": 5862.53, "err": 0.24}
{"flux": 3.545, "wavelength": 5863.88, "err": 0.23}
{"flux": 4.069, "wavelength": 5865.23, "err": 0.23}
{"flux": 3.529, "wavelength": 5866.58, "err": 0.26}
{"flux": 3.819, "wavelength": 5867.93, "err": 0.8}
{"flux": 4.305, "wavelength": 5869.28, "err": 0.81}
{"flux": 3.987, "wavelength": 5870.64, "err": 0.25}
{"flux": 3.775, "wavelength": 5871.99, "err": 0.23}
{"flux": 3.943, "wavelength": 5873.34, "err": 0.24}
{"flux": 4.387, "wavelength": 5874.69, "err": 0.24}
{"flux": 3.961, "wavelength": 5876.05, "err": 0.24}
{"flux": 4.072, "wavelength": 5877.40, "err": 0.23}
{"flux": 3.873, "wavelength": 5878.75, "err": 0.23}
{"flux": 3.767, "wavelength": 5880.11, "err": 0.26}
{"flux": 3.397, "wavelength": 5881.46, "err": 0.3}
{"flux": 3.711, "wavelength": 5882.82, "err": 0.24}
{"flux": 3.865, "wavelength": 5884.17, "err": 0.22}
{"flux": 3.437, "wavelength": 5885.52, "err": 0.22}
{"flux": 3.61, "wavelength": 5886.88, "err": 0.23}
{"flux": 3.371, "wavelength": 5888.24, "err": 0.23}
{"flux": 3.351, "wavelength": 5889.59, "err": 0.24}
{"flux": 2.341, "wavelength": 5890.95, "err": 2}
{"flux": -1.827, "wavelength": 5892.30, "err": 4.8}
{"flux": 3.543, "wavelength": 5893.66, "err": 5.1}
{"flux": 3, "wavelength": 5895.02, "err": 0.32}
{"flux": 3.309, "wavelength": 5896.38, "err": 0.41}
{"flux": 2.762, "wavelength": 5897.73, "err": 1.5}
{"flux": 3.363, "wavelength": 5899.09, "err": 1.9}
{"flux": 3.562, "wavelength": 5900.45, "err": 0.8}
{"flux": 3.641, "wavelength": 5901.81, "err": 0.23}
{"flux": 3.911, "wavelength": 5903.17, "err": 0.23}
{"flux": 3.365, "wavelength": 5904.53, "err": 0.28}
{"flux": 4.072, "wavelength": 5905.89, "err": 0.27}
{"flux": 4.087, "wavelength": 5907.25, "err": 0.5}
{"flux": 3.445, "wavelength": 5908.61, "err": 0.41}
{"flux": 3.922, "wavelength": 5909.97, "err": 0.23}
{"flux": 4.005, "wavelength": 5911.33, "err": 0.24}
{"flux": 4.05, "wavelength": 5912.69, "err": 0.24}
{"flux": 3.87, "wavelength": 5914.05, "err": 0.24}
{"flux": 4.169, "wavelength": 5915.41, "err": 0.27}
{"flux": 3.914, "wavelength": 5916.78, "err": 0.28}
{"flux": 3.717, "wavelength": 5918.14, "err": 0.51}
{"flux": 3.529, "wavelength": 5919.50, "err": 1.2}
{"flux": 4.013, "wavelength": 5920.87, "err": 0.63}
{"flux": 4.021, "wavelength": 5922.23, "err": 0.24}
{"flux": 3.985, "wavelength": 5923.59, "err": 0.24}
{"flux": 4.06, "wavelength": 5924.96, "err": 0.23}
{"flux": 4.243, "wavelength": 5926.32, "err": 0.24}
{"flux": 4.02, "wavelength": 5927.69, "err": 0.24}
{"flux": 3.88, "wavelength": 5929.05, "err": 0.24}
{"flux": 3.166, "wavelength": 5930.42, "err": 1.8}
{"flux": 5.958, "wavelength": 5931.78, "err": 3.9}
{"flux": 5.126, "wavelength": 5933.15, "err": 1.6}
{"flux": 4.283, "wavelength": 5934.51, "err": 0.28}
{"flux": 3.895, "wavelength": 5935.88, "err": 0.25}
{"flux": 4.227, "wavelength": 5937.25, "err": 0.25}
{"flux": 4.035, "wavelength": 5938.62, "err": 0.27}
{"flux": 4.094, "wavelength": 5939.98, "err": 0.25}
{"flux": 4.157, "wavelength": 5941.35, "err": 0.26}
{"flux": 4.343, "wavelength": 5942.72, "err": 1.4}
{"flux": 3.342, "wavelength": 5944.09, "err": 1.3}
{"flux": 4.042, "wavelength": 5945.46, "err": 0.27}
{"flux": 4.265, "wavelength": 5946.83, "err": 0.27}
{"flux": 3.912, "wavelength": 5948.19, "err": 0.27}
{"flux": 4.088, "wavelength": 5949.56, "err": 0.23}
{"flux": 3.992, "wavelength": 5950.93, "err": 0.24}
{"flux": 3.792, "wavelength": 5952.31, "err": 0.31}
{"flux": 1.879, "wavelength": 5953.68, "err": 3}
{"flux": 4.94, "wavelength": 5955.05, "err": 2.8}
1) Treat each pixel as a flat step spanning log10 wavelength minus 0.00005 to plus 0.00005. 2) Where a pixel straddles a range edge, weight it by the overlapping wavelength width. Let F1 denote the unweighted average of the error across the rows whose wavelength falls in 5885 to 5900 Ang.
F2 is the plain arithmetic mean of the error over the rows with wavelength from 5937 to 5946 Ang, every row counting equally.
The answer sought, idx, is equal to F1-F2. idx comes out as 1.0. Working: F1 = 1.5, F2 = 0.57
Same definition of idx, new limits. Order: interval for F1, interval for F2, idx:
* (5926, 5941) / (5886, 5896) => -1.0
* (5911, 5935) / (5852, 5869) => -0.2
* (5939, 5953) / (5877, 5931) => -0.2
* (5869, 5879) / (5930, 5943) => -0.7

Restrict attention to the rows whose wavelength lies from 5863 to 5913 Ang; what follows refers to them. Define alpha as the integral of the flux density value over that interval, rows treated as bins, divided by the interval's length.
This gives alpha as 3.52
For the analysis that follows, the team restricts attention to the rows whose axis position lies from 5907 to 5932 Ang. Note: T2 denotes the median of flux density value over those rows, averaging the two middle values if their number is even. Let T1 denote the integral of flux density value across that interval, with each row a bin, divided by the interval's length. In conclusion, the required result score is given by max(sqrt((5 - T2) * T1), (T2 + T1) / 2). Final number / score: 3.99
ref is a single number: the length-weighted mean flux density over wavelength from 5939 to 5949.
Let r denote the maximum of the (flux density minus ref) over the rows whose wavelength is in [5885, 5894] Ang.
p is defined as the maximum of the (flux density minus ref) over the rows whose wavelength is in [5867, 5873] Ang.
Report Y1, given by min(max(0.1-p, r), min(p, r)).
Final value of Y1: -0.4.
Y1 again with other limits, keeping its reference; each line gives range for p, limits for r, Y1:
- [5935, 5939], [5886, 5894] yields -0.4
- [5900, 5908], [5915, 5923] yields 0.1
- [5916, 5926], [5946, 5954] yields 0.0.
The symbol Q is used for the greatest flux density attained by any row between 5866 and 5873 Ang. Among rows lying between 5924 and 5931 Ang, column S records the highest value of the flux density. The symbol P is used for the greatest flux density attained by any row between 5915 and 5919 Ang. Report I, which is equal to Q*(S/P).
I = 4.38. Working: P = 4.169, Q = 4.305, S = 4.243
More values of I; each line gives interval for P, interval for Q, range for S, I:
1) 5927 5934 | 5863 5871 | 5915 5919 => 3.01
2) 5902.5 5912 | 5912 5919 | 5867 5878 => 4.48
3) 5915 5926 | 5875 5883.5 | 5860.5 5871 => 4.20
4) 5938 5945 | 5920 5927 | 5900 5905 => 3.82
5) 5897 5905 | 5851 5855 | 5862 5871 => 4.43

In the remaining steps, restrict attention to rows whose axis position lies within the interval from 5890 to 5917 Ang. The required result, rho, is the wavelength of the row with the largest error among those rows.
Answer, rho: 5893.66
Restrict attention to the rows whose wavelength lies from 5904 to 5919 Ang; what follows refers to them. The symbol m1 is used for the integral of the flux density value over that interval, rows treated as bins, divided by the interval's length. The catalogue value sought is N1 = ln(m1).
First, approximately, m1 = 3.9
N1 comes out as 1.35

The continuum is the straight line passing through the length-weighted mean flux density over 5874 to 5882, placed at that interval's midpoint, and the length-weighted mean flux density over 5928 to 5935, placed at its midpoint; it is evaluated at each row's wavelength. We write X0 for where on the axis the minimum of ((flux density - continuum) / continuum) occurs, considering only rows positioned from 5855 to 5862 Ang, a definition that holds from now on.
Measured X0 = 5859.83 Ang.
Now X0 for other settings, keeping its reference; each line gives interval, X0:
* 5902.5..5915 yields 5904.53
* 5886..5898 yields 5892.30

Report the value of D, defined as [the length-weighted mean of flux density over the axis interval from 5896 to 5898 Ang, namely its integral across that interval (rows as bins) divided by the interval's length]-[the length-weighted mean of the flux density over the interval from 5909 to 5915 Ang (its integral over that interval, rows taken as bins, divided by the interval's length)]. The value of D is -0.9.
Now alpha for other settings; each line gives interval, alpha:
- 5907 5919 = 3.90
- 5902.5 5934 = 4.03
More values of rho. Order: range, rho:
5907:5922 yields 5919.50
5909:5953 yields 5931.78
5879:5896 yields 5893.66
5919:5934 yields 5931.78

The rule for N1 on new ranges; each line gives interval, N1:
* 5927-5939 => 1.46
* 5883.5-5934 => 1.29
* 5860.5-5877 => 1.37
